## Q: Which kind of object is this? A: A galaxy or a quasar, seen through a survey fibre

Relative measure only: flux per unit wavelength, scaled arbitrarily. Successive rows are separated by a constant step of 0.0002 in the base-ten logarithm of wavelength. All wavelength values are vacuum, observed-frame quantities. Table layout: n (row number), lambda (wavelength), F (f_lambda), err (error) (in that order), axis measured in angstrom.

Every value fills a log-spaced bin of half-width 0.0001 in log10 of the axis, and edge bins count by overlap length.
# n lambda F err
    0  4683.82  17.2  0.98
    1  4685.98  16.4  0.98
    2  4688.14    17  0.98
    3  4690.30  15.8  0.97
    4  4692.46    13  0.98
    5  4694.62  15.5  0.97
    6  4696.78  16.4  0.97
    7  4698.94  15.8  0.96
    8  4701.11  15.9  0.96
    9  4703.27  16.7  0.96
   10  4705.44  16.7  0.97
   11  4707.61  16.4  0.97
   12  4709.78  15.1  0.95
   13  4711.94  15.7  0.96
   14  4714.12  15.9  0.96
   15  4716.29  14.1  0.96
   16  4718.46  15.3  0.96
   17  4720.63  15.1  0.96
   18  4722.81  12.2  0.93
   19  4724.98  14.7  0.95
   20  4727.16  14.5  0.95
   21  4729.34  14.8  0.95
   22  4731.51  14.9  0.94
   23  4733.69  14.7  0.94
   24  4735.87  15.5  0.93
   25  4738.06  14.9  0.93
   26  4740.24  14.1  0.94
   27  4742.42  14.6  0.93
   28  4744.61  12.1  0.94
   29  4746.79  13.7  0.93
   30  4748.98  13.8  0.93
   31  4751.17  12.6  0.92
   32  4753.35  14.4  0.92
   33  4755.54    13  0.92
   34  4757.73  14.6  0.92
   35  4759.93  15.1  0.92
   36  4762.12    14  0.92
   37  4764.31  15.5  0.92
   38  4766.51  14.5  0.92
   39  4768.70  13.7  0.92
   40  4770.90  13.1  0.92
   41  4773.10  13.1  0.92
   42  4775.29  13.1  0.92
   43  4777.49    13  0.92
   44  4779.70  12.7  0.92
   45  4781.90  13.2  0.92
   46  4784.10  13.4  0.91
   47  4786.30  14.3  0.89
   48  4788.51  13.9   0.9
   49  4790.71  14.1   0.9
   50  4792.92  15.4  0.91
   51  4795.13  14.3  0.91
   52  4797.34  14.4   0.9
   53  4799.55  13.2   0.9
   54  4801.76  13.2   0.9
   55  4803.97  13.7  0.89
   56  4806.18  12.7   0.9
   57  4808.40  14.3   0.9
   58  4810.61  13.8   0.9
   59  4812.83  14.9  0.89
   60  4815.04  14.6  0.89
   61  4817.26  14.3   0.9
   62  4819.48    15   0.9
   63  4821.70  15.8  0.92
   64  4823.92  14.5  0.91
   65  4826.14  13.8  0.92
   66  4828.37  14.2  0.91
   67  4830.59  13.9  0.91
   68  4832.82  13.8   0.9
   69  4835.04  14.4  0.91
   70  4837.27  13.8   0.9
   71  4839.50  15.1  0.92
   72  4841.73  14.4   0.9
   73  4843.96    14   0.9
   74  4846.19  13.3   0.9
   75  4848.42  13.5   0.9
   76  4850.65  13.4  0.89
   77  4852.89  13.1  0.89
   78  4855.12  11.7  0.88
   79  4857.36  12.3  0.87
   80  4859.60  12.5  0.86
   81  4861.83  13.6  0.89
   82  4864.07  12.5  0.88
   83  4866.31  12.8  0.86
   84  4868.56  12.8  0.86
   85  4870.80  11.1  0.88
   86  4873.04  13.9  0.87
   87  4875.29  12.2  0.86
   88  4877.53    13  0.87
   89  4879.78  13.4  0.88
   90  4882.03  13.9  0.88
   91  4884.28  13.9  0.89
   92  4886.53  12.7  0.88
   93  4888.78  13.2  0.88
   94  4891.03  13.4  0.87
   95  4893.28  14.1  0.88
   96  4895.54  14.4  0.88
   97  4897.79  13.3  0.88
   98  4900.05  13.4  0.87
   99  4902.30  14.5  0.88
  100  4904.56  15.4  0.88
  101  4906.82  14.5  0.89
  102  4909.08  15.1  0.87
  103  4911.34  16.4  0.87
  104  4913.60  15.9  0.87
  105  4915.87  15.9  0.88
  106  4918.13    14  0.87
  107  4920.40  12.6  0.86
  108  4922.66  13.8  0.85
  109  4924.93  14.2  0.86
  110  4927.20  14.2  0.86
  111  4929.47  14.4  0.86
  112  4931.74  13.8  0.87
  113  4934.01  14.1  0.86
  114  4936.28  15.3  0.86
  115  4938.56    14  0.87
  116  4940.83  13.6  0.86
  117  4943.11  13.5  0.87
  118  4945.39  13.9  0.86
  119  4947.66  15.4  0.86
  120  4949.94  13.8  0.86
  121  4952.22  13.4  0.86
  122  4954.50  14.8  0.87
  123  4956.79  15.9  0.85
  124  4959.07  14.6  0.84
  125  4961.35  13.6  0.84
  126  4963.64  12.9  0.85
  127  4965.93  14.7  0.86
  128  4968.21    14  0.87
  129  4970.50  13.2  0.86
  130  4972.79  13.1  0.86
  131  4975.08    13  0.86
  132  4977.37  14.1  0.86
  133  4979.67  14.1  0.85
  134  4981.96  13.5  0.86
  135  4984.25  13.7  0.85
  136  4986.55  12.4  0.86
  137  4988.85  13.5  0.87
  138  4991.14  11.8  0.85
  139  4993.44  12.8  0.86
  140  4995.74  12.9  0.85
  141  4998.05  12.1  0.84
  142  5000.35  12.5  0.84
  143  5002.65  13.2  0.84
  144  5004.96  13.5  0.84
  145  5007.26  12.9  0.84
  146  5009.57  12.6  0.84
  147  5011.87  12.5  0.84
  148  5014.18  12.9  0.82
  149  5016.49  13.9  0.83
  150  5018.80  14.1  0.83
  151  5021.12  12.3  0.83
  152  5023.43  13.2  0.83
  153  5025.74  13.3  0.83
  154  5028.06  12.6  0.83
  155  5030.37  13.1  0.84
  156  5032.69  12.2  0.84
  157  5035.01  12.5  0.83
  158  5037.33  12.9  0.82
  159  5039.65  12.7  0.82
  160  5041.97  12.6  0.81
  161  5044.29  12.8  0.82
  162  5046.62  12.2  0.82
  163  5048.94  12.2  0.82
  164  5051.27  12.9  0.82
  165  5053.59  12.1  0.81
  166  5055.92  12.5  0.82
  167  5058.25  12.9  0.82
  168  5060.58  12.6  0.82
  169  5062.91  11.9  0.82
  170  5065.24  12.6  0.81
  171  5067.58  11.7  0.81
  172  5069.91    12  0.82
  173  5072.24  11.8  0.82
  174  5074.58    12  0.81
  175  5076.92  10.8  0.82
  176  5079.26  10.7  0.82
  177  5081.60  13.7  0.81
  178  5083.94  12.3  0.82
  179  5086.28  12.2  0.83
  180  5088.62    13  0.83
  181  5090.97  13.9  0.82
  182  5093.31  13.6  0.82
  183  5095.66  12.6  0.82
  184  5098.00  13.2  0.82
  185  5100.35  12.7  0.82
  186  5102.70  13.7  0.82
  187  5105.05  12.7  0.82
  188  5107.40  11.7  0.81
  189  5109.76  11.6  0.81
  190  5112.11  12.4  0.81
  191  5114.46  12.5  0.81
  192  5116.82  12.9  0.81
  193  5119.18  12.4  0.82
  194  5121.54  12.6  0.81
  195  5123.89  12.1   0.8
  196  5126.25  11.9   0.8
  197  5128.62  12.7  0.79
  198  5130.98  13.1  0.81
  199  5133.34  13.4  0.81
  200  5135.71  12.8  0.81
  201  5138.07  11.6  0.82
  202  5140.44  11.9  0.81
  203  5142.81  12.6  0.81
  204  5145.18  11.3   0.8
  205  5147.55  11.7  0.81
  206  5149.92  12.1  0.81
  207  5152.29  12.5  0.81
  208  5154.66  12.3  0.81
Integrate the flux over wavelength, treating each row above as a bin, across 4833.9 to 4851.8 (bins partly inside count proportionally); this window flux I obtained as 250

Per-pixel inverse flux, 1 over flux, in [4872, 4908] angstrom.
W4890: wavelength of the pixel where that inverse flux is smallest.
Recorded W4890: 4904.56 angstrom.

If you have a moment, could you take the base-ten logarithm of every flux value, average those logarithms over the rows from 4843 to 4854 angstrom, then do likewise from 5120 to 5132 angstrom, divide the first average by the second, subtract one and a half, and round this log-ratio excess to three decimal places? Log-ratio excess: -0.470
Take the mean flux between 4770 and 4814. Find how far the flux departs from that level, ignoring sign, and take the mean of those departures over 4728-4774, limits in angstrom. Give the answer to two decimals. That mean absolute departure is 0.87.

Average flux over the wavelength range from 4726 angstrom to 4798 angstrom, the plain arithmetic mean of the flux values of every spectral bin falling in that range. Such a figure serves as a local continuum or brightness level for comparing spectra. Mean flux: 14.0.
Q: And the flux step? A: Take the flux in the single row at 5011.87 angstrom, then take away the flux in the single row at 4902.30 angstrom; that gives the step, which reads -2.0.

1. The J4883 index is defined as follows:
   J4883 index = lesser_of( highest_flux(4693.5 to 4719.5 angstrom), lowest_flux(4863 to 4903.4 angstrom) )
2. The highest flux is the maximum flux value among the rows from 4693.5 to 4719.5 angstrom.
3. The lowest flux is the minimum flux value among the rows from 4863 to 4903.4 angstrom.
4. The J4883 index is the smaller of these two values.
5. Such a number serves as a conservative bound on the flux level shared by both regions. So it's 11.1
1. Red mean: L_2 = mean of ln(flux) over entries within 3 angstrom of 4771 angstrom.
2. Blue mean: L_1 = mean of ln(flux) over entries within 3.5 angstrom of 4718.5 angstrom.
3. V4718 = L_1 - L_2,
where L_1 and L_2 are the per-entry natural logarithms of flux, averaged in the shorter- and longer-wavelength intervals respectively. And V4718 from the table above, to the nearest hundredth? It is 0.11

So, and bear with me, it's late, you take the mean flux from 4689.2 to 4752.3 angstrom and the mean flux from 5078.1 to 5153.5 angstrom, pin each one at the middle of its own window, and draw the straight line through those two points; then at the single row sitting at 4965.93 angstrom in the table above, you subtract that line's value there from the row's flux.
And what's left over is 1.3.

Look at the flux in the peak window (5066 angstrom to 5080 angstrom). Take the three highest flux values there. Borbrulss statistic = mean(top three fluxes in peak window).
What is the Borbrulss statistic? 11.9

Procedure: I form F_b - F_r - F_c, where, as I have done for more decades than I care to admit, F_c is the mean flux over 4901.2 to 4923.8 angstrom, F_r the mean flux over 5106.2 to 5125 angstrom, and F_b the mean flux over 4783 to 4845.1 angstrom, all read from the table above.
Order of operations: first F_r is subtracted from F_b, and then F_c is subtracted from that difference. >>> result -12.9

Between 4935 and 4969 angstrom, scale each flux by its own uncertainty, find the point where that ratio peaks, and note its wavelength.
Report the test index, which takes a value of 4956.79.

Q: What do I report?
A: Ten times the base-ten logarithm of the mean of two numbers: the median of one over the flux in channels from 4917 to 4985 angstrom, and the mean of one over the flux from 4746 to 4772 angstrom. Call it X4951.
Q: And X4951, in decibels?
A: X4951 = -11.45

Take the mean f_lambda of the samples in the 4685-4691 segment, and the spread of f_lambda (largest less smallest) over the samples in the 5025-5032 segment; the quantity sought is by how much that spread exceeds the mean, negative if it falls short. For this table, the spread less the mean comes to -15.7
